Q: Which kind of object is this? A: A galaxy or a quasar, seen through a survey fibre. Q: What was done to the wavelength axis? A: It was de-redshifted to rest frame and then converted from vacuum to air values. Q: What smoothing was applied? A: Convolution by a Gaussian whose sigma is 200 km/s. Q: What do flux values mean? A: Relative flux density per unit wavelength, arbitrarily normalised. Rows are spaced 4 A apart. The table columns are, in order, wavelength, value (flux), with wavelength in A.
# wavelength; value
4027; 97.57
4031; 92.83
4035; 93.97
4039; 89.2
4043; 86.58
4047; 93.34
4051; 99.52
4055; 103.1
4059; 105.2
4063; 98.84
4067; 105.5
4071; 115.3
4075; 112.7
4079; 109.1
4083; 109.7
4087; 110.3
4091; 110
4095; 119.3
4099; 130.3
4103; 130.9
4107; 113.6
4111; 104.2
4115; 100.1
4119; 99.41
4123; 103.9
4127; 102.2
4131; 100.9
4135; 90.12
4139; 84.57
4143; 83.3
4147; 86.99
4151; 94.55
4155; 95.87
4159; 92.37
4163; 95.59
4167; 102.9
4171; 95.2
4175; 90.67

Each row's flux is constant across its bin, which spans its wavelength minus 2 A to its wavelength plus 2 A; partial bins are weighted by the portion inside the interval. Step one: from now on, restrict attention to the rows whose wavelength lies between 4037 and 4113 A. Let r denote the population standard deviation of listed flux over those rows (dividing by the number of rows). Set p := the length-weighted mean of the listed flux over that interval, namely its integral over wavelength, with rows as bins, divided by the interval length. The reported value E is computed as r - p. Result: -96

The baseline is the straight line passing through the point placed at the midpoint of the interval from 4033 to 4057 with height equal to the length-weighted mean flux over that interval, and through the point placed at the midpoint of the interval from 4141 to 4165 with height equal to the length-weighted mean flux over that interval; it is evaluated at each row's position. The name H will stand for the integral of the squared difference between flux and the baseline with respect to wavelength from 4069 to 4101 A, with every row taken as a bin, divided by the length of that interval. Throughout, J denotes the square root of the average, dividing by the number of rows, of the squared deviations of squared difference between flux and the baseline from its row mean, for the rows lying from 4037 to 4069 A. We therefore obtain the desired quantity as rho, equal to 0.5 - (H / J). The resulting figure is -10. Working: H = 504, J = 47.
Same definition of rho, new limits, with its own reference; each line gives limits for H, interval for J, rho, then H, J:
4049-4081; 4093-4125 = 0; 186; 549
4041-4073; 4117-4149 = -2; 117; 40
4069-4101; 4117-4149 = -12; 504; 40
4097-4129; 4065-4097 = -2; 472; 159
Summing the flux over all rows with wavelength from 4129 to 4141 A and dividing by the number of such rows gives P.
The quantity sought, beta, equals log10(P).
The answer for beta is 1.96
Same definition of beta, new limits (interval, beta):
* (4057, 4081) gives 2.03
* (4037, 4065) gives 1.98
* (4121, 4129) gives 2.01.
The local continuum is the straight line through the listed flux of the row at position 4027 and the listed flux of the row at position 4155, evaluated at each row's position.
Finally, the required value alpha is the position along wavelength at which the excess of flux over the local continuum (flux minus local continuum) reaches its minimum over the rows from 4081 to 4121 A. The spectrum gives 4119 A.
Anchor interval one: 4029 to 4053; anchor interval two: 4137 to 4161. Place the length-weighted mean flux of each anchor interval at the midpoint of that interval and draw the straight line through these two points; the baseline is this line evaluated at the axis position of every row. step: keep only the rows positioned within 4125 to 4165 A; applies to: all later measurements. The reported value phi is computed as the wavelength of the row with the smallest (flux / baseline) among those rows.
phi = 4143 A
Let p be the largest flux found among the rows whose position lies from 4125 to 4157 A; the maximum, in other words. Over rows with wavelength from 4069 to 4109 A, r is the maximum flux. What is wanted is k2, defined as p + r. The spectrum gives 233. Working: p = 102.2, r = 130.9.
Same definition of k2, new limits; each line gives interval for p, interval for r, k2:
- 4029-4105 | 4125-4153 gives 233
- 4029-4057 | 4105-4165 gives 217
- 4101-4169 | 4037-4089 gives 246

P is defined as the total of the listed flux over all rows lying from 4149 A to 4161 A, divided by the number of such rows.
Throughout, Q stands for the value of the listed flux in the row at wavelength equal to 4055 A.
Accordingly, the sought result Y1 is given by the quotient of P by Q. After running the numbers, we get 0.91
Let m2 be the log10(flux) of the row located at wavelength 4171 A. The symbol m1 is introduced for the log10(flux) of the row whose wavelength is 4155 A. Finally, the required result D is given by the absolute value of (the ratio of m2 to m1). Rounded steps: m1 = 1.98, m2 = 1.98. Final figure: 1.00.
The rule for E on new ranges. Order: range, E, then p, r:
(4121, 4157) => -86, 94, 7.3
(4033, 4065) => -90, 96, 6.1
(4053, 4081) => -102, 107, 5.3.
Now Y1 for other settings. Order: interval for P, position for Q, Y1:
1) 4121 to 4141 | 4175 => 1.06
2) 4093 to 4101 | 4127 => 1.22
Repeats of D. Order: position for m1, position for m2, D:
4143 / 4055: 1.05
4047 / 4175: 0.99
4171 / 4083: 1.03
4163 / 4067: 1.02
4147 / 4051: 1.03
